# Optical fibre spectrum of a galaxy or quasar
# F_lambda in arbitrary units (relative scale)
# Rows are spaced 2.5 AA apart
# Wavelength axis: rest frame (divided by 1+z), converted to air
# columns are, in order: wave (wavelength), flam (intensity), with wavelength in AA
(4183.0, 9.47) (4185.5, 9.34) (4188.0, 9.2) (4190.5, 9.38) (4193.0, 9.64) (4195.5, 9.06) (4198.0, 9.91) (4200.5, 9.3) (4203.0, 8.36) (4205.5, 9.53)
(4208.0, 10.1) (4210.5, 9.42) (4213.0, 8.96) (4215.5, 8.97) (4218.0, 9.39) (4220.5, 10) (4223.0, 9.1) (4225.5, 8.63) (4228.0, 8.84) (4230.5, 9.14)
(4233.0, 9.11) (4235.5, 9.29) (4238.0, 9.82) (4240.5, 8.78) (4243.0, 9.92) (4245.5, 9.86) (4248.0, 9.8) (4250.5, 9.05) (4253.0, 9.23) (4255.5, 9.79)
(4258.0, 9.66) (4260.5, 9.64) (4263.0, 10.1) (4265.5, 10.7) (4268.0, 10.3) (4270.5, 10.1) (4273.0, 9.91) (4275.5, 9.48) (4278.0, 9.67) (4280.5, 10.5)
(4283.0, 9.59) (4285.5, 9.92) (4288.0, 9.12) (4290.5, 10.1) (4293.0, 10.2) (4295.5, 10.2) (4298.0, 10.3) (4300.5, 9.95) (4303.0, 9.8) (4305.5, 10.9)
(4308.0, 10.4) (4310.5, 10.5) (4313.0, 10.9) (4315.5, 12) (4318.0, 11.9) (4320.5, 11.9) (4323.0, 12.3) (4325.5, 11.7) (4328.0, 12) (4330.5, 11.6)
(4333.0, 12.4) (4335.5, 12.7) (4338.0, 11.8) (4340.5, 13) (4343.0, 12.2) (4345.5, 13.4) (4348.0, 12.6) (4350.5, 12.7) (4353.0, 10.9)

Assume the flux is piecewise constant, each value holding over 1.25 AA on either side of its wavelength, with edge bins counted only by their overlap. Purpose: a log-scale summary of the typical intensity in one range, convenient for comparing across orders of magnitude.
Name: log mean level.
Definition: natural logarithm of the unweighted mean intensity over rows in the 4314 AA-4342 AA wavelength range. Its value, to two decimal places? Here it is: 2.49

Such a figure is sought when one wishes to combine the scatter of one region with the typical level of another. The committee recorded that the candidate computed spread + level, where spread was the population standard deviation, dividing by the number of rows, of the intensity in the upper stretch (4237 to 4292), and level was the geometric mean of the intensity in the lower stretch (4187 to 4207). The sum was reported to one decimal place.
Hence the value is 9.7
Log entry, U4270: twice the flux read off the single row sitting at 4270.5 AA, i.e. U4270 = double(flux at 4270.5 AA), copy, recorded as 20.2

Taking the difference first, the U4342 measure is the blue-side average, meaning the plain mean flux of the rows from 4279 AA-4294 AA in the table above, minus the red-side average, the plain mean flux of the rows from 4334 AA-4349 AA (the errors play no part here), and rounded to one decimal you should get -2.7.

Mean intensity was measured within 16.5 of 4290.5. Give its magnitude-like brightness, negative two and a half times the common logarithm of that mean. -2.50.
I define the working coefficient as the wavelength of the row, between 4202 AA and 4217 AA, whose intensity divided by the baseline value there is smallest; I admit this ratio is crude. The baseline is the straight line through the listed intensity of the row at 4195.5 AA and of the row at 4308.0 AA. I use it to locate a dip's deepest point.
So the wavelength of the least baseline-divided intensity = 4203.0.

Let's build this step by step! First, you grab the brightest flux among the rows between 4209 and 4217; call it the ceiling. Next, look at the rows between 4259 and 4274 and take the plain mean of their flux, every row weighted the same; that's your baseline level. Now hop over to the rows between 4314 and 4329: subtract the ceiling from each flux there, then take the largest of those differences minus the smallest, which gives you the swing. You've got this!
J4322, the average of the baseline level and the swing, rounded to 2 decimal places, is 5.36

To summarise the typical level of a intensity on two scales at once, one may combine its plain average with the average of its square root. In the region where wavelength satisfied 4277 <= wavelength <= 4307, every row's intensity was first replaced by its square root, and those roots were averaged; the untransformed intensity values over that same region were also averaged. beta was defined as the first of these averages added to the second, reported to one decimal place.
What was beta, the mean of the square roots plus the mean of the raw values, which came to 13.2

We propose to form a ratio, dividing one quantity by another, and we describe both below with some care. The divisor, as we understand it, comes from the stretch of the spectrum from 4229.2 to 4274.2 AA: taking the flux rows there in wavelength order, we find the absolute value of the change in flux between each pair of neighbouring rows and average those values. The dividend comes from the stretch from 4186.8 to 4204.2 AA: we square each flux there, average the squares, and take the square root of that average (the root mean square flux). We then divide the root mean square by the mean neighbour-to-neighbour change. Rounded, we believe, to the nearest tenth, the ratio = 24.1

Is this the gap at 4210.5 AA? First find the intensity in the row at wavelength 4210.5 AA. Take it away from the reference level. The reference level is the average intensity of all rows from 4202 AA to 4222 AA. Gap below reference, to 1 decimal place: -0.1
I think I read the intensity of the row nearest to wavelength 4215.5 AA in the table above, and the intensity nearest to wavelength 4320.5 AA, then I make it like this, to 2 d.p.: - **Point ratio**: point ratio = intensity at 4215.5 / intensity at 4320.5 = 0.75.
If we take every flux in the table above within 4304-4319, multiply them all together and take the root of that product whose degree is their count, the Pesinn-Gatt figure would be 11.1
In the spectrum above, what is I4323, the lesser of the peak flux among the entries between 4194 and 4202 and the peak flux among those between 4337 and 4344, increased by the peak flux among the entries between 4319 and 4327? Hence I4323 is 22.2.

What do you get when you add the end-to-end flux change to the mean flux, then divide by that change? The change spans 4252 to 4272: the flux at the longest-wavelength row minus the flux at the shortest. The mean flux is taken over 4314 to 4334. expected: 15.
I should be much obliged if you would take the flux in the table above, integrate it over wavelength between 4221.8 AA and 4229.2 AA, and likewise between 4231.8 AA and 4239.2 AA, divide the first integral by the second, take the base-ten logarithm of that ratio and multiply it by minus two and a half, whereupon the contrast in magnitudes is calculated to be 0.07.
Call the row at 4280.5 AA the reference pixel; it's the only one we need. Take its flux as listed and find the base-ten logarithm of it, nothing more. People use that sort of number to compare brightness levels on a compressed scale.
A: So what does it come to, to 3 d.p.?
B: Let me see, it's 1.021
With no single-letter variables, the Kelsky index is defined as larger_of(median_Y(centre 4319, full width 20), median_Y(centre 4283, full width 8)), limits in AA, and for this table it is 11.9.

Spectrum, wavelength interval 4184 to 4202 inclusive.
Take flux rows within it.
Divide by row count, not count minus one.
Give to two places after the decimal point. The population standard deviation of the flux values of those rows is 0.26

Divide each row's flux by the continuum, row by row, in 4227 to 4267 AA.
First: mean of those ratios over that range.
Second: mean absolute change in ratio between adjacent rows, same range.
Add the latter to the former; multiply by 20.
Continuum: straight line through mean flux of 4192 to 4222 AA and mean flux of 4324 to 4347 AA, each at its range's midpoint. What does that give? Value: 19.3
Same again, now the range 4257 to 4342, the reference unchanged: 19.5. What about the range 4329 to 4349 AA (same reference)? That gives 21.5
